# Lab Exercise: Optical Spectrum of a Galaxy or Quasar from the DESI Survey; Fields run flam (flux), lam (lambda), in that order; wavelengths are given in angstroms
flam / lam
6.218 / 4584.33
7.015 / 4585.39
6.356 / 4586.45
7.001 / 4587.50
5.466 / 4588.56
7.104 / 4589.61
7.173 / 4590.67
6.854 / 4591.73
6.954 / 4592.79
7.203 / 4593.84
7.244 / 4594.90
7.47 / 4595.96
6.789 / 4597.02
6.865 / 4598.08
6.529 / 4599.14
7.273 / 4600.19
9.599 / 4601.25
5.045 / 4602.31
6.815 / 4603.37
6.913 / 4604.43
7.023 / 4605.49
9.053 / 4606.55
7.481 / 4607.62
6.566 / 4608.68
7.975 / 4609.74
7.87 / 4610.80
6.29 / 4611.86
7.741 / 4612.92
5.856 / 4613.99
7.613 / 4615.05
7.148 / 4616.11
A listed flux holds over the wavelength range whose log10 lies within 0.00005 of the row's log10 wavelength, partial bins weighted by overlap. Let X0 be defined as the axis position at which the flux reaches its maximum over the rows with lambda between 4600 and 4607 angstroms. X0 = 4601.25 angstroms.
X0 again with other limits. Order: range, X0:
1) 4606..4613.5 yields 4606.55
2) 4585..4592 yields 4590.67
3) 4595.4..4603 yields 4601.25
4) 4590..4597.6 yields 4595.96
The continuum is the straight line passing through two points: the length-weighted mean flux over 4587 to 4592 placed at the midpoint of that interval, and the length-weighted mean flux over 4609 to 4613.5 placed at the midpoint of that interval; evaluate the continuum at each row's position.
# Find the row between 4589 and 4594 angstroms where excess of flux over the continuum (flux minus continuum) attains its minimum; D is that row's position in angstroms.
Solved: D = 4591.73 angstroms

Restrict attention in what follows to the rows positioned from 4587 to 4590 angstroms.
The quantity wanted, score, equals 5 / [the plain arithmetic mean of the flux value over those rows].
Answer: 0.77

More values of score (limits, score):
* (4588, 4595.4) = 0.73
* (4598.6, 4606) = 0.71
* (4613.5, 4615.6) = 0.74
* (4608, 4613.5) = 0.69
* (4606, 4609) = 0.65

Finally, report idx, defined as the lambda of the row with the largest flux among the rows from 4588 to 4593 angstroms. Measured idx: 4590.67 angstroms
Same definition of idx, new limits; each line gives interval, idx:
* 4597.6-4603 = 4601.25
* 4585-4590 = 4589.61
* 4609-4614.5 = 4609.74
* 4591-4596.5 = 4595.96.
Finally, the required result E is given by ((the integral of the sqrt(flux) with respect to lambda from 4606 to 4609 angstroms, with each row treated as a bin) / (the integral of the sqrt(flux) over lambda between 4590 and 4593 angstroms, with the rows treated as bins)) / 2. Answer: 0.53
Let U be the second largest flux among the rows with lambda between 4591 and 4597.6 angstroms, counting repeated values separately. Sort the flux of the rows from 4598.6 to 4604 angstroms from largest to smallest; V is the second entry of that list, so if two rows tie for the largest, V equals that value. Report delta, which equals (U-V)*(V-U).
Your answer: 0.00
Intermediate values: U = 7.244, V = 7.273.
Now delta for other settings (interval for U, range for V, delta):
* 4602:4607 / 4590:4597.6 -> -0.05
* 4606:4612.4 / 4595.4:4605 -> -0.26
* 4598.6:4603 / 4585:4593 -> -0.03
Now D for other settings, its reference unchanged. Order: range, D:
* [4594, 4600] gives 4599.14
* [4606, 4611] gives 4608.68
